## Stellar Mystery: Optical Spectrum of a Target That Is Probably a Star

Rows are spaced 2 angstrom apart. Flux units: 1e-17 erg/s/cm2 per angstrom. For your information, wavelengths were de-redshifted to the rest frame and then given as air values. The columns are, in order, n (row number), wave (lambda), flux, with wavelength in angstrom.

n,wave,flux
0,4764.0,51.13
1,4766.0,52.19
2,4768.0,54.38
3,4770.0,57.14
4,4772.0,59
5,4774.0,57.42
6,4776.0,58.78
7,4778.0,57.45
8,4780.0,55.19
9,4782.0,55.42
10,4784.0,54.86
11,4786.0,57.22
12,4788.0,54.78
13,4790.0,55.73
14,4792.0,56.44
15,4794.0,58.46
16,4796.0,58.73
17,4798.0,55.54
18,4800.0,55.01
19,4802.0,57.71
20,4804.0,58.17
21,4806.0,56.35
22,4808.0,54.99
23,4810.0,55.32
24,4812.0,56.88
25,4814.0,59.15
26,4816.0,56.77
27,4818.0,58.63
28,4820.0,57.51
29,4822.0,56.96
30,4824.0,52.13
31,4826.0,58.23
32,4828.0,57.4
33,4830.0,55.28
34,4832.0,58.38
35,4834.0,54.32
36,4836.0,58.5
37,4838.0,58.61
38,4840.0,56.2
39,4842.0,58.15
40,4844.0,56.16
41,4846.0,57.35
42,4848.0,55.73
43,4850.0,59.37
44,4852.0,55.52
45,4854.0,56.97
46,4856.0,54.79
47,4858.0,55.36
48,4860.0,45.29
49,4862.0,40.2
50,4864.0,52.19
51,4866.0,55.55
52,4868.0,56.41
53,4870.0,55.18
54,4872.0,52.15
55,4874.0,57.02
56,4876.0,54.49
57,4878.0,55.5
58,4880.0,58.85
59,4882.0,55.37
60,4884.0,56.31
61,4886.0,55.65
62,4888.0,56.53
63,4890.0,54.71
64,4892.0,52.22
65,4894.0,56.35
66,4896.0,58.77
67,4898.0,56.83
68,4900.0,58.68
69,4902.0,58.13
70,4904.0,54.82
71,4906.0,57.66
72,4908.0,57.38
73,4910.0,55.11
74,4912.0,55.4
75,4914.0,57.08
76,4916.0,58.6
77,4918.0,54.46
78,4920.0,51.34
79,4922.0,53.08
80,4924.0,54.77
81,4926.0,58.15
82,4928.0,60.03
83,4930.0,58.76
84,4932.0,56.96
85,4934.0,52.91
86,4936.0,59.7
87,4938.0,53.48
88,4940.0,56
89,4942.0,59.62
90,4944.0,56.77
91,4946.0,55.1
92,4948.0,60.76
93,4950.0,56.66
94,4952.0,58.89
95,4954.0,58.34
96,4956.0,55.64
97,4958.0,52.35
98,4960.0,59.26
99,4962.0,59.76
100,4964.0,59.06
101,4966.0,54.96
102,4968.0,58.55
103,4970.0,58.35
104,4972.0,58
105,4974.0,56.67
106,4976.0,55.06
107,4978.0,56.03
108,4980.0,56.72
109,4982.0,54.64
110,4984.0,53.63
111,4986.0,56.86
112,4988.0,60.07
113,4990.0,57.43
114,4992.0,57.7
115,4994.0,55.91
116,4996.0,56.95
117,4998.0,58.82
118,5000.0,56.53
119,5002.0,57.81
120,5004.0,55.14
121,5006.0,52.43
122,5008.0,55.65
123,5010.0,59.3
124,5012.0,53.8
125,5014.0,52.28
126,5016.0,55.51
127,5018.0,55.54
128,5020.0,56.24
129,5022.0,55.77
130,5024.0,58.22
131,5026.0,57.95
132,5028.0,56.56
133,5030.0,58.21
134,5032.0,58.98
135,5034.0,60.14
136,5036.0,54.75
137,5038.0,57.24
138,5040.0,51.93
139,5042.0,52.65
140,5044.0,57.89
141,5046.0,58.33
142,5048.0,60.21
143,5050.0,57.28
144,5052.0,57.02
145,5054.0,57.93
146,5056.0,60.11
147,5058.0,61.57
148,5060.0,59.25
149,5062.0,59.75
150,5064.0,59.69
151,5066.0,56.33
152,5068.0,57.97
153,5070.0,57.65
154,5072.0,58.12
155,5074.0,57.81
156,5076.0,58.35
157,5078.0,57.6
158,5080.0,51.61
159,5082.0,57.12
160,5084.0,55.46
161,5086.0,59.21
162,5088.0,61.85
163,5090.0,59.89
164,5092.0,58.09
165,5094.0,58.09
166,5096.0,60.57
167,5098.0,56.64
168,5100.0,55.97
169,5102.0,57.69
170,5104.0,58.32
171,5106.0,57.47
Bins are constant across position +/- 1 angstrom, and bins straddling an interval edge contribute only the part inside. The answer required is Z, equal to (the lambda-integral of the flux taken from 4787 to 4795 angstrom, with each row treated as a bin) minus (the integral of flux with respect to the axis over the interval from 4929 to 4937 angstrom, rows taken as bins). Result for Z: -6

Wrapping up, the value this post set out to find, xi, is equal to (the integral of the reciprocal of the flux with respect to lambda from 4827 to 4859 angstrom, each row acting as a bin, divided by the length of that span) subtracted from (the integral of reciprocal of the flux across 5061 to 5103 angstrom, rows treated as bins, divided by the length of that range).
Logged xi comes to -0.0003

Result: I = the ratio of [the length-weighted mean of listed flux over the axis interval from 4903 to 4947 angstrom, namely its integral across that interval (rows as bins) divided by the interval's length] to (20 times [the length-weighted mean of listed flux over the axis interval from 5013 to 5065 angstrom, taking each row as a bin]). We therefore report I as 0.0490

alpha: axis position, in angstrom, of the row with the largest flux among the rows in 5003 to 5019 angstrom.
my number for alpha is 5010.0 angstrom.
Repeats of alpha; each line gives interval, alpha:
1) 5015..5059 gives 5058.0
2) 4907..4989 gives 4948.0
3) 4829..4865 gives 4850.0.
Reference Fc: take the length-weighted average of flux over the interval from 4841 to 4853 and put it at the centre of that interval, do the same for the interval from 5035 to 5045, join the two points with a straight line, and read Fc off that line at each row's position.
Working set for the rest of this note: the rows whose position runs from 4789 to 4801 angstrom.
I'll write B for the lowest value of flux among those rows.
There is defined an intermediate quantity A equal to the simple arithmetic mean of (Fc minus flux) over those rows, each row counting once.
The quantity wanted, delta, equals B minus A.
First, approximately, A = 1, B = 55.01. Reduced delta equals 54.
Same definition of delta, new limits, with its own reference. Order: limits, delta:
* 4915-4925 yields 50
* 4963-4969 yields 57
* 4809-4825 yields 51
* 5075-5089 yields 55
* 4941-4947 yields 56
